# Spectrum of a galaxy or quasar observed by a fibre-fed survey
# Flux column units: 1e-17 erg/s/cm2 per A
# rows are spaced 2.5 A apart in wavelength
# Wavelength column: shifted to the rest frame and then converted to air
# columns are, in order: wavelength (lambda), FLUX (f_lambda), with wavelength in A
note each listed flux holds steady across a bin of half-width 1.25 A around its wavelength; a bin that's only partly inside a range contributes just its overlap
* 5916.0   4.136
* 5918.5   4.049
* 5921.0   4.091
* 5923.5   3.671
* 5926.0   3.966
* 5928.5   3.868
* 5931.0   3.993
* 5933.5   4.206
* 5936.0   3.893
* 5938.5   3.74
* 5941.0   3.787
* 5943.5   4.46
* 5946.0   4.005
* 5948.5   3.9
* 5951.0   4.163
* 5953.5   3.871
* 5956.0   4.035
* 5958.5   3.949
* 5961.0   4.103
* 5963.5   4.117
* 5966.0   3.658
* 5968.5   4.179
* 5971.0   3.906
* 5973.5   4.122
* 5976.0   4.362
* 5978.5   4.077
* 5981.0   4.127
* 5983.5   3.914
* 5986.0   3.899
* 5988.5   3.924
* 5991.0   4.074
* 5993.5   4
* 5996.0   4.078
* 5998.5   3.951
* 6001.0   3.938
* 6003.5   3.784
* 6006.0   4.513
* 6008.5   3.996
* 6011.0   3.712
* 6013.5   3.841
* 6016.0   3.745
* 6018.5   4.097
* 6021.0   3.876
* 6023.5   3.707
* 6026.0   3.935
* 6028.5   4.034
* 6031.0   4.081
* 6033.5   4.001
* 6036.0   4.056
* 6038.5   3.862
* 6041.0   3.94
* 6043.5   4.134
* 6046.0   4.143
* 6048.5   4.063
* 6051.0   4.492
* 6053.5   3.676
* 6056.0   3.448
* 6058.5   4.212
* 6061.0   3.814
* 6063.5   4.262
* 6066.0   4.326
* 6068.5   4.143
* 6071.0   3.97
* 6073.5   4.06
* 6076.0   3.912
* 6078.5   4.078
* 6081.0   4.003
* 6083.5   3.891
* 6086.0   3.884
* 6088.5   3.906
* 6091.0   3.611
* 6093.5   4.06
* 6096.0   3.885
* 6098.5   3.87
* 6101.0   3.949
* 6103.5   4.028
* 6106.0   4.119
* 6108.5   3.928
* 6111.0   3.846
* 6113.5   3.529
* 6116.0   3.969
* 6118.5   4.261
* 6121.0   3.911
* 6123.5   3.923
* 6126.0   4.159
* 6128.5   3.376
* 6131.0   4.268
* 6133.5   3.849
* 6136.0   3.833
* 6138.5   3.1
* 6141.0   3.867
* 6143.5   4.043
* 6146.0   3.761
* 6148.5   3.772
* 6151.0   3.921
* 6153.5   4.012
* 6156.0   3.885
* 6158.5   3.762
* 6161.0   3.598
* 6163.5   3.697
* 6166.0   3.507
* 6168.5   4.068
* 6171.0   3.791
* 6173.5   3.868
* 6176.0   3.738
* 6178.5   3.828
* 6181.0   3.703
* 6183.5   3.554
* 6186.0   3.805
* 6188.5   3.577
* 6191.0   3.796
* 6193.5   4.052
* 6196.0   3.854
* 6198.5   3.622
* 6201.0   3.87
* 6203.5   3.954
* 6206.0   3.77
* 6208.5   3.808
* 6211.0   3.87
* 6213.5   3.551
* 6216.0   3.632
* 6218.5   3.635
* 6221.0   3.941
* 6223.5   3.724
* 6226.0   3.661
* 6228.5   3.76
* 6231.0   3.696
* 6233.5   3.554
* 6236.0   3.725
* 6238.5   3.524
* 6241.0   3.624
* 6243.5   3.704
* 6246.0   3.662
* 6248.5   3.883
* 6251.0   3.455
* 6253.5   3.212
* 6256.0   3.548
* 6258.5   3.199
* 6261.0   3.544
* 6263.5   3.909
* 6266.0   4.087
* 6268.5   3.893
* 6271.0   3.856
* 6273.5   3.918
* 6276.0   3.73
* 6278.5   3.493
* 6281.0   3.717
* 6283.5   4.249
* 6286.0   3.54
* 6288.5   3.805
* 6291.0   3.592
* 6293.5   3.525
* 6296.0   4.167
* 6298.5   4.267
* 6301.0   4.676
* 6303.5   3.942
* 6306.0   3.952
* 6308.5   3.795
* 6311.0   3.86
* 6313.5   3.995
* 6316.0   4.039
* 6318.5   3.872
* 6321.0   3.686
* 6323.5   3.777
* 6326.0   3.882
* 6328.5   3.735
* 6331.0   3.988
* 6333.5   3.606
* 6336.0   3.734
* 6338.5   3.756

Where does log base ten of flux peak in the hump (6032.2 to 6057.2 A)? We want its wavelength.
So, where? 6051.0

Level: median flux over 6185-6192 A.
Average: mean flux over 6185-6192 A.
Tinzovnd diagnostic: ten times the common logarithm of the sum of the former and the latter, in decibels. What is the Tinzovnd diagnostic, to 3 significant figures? 8.76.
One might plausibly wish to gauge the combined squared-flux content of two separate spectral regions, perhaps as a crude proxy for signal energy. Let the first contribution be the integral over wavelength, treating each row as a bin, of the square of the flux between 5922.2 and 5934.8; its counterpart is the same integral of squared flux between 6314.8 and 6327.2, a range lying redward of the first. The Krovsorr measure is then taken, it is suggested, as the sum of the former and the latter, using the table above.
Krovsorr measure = 380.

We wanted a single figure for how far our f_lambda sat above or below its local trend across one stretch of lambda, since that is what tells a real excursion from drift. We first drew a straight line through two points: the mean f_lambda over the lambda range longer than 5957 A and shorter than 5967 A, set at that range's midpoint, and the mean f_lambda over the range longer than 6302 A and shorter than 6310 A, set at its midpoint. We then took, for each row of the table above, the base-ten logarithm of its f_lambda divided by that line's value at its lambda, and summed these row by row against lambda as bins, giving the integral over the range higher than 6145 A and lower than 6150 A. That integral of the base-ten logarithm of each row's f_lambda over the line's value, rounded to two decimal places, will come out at -0.09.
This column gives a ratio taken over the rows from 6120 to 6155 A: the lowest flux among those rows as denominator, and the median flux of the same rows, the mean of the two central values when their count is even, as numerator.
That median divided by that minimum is 1.25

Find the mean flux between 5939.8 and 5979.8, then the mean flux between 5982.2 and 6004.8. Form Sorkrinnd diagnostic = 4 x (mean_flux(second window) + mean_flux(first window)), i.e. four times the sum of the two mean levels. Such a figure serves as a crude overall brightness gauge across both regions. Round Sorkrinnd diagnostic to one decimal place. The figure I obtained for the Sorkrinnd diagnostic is 32.0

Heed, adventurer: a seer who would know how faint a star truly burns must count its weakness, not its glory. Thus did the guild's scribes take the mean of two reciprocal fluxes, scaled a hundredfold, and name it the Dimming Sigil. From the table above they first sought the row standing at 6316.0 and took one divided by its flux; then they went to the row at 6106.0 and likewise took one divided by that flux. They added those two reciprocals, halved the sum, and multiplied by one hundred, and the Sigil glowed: 24.5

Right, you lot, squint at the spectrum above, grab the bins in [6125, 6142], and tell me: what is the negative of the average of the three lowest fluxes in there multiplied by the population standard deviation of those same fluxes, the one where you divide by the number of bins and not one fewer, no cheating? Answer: -1.31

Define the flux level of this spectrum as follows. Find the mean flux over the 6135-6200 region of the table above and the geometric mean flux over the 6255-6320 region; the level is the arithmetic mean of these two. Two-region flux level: 3.81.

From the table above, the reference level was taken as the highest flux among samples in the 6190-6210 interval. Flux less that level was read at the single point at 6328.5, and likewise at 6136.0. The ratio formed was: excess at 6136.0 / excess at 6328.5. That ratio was 0.7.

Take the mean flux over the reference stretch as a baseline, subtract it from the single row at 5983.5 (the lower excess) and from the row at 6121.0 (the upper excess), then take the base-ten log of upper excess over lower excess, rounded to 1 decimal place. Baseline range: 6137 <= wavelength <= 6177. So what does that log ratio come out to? 0.0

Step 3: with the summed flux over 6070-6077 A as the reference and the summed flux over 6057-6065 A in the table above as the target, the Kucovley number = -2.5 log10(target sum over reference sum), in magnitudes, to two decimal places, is -0.03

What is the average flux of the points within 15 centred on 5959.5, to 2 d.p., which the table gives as 3.96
